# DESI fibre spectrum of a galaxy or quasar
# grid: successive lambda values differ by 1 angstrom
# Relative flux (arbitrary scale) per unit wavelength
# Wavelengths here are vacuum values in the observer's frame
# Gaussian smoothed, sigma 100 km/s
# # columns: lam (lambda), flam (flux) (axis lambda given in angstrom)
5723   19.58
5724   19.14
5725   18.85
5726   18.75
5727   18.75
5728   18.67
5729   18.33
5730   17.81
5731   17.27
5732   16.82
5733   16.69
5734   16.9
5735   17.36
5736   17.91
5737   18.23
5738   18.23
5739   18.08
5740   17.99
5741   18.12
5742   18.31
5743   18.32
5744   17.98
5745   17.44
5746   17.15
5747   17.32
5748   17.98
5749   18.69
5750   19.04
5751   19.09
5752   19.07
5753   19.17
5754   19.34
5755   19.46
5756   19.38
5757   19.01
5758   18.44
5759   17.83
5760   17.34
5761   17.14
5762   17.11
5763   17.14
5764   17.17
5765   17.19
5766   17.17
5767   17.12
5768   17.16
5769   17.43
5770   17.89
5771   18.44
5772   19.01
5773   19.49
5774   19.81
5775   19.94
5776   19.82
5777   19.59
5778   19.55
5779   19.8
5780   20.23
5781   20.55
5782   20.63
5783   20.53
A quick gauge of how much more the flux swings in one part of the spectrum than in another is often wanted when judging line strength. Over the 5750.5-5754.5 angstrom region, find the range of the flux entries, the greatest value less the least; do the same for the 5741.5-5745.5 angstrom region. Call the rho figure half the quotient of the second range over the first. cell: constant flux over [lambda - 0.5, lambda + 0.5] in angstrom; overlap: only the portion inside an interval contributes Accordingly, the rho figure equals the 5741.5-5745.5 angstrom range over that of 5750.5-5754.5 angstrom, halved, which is 1.6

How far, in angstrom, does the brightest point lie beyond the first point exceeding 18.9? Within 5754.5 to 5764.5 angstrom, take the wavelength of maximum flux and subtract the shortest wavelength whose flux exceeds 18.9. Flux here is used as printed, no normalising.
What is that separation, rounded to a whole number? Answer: 0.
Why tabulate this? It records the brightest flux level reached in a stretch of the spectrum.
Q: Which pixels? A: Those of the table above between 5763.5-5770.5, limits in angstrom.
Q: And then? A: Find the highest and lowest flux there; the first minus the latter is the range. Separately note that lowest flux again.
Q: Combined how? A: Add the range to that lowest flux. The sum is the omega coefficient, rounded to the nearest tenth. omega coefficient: 17.9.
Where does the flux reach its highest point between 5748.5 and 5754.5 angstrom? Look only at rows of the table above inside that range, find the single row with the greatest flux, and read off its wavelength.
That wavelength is 5754 angstrom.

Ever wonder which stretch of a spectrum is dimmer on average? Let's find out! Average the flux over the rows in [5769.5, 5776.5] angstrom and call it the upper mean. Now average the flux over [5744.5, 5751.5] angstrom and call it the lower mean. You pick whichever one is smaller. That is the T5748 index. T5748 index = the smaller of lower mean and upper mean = 18.1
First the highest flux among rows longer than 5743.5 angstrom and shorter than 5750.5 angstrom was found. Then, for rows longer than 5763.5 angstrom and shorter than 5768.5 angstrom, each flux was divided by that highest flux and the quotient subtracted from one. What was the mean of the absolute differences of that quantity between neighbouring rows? 0.002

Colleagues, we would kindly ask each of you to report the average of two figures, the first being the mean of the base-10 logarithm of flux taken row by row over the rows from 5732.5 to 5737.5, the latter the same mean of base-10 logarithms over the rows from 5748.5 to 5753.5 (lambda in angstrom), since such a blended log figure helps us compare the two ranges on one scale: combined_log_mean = 1.26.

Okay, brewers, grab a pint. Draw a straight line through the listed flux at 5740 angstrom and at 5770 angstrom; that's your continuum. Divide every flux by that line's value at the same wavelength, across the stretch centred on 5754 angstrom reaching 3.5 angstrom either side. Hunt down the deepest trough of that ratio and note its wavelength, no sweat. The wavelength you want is 5757 angstrom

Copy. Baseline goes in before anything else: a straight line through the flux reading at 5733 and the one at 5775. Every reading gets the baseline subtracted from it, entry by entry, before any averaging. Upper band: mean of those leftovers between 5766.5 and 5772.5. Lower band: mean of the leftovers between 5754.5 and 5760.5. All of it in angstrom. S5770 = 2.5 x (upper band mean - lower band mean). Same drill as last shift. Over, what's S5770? -4.2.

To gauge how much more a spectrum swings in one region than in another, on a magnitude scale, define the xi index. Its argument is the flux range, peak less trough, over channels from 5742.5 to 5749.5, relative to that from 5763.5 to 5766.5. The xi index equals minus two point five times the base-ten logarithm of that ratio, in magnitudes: -4.7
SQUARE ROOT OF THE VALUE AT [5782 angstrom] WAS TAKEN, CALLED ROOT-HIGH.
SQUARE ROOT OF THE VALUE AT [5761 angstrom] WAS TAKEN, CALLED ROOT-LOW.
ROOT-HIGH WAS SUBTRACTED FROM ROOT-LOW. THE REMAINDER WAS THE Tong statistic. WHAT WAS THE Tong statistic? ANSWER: -0.4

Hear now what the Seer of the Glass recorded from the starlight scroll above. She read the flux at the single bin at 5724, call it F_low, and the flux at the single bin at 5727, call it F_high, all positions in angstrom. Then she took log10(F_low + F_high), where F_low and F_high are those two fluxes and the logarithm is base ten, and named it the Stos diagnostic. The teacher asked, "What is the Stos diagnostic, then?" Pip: 1.579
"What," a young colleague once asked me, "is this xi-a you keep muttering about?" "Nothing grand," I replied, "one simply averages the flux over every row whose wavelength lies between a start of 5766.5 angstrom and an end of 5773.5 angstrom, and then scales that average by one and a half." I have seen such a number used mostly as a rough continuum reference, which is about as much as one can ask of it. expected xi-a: 27.1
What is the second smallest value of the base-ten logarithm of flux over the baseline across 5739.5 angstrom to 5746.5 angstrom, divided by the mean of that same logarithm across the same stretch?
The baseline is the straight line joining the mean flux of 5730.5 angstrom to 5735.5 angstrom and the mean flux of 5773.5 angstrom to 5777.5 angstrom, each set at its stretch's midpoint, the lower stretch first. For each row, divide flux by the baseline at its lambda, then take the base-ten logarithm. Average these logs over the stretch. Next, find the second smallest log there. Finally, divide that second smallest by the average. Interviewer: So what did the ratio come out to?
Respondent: -1.5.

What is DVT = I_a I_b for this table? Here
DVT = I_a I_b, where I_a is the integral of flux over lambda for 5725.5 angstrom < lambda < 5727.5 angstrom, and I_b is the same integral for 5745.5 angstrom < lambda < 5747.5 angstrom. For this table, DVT 1293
